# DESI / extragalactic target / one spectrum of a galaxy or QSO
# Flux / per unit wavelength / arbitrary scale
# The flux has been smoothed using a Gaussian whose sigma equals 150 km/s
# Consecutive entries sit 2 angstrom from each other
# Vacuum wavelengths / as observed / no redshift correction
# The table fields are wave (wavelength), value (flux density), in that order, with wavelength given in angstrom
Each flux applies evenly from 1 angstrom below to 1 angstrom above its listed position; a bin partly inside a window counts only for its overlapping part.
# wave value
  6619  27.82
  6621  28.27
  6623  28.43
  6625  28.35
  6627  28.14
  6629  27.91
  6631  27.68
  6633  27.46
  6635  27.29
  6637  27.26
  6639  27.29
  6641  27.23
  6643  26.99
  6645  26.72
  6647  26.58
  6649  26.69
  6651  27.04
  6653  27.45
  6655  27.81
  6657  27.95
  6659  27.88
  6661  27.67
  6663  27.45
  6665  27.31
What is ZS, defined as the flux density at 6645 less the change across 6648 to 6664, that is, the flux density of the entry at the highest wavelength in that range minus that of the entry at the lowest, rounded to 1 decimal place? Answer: 26.0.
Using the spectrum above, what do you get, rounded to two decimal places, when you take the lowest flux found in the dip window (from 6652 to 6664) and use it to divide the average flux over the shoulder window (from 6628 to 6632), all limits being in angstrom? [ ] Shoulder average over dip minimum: 1.01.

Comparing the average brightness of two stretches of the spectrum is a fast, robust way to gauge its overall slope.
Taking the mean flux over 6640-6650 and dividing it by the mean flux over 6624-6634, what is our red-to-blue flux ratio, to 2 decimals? 0.96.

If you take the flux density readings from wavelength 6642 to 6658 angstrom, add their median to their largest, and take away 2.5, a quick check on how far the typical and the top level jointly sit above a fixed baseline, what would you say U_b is 52.5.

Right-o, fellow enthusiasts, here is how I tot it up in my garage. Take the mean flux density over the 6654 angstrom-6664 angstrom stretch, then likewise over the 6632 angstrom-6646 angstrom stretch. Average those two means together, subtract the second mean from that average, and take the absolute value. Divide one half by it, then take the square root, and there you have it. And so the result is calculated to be 1.32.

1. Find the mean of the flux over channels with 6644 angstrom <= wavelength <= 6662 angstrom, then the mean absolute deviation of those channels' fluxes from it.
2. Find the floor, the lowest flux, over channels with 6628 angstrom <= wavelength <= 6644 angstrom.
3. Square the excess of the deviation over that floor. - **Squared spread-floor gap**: 702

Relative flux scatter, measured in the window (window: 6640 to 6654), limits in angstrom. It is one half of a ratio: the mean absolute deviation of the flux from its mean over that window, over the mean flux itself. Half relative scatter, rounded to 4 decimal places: 0.0047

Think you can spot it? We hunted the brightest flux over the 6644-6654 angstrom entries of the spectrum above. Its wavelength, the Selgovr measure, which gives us 6653 angstrom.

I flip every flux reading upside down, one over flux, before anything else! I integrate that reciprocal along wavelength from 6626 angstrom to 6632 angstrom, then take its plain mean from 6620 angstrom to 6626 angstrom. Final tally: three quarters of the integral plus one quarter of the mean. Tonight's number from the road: 0.170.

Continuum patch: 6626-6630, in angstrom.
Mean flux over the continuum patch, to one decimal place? 28.0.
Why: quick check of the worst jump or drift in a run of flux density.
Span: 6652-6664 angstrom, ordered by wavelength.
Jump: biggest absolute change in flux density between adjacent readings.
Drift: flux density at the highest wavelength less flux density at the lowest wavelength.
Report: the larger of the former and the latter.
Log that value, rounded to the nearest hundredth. 0.36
